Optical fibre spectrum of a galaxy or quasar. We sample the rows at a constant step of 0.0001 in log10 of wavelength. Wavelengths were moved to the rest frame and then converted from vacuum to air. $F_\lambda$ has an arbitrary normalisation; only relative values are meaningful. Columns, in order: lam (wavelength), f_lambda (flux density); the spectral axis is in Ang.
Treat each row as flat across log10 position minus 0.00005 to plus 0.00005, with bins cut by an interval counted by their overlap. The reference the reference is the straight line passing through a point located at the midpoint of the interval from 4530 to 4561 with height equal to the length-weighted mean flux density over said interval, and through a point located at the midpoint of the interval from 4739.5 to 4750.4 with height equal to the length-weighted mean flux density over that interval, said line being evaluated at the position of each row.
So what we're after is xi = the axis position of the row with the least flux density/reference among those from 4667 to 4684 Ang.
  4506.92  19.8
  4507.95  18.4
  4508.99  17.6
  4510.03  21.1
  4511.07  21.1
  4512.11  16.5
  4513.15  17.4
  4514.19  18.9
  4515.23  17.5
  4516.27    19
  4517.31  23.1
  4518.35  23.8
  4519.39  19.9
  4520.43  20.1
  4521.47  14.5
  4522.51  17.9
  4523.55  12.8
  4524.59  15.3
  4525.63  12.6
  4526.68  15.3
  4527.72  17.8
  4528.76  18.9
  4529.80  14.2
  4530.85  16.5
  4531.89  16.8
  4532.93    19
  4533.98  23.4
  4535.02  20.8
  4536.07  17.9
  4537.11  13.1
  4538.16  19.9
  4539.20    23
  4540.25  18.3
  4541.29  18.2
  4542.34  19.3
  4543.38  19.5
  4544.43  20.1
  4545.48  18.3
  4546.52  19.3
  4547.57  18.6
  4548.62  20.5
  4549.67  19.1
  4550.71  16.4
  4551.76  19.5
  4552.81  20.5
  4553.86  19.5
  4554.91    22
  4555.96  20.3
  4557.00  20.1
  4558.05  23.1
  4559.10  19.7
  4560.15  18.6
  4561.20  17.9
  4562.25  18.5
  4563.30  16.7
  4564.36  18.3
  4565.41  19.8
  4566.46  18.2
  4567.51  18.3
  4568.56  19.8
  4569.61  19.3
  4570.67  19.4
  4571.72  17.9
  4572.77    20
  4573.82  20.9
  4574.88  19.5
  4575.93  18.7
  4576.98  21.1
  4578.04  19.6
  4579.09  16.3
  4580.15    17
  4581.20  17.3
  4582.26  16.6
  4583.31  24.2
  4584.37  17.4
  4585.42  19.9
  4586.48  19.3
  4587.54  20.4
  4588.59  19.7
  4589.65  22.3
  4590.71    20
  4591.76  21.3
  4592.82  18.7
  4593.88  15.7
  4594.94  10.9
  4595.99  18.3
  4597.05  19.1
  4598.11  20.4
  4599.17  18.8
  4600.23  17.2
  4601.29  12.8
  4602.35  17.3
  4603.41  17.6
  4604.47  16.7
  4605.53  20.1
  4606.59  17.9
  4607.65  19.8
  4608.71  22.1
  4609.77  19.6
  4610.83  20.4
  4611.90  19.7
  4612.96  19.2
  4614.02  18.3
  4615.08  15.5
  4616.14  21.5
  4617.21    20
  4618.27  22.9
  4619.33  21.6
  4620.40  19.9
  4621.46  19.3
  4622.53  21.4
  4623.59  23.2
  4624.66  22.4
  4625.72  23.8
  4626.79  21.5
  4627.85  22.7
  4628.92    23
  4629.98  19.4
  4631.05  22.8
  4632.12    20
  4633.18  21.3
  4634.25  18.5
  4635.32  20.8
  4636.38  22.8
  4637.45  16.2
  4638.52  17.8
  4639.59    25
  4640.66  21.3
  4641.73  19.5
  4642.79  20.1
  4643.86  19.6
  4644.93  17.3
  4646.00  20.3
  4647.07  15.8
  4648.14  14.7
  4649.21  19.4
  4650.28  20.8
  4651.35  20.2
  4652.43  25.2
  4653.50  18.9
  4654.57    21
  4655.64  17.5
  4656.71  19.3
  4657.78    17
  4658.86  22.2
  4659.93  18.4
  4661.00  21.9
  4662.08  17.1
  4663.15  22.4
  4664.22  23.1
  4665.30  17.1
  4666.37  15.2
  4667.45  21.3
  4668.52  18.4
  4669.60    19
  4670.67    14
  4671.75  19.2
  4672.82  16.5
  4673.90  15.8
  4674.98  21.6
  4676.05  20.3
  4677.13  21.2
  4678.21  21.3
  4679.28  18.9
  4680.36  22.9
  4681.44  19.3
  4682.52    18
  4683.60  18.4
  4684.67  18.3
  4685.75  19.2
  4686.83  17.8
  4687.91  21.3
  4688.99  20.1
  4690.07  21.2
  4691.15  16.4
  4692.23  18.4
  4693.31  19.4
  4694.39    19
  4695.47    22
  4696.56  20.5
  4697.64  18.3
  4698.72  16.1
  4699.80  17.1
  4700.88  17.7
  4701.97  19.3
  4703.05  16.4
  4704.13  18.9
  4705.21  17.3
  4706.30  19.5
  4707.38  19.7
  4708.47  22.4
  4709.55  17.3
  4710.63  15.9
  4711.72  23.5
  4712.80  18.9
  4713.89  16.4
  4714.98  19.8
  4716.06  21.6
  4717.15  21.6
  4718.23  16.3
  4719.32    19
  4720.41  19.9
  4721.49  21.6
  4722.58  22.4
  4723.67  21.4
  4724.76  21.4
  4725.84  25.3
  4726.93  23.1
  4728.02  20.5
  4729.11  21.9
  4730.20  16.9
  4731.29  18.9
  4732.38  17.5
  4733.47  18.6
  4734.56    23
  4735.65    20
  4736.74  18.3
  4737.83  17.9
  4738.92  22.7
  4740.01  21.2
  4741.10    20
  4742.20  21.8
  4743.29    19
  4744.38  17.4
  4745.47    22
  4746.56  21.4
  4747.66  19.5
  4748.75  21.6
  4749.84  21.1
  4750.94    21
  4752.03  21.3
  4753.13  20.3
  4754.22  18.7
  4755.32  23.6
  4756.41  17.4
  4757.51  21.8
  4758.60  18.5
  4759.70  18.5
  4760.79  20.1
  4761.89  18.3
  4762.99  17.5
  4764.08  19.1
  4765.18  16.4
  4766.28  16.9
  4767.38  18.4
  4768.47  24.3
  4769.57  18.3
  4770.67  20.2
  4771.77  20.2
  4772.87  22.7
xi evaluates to 4670.67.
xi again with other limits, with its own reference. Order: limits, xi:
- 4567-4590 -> 4579.09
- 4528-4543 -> 4537.11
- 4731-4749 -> 4744.38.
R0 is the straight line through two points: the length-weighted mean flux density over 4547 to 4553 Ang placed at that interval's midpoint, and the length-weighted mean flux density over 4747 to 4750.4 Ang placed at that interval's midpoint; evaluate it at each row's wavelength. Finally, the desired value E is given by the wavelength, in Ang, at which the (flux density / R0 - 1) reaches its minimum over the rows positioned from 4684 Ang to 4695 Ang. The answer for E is 4691.15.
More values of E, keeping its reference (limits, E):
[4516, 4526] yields 4525.63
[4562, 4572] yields 4563.30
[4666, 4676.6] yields 4670.67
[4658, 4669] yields 4666.37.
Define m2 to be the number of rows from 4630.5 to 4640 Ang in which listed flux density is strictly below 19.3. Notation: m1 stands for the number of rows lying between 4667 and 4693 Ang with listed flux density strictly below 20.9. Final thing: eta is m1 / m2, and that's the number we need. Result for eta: 6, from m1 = 17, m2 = 3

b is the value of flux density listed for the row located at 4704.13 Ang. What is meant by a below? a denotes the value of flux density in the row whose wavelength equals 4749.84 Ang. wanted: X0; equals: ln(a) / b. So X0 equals 0.161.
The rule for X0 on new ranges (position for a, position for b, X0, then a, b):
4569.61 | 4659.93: 0.161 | 19.3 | 18.4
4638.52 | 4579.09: 0.177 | 17.8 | 16.3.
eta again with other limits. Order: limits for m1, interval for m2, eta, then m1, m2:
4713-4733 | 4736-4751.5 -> 2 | 9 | 4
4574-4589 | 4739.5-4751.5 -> 6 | 12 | 2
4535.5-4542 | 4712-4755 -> 0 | 5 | 13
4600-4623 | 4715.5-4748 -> 2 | 17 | 10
